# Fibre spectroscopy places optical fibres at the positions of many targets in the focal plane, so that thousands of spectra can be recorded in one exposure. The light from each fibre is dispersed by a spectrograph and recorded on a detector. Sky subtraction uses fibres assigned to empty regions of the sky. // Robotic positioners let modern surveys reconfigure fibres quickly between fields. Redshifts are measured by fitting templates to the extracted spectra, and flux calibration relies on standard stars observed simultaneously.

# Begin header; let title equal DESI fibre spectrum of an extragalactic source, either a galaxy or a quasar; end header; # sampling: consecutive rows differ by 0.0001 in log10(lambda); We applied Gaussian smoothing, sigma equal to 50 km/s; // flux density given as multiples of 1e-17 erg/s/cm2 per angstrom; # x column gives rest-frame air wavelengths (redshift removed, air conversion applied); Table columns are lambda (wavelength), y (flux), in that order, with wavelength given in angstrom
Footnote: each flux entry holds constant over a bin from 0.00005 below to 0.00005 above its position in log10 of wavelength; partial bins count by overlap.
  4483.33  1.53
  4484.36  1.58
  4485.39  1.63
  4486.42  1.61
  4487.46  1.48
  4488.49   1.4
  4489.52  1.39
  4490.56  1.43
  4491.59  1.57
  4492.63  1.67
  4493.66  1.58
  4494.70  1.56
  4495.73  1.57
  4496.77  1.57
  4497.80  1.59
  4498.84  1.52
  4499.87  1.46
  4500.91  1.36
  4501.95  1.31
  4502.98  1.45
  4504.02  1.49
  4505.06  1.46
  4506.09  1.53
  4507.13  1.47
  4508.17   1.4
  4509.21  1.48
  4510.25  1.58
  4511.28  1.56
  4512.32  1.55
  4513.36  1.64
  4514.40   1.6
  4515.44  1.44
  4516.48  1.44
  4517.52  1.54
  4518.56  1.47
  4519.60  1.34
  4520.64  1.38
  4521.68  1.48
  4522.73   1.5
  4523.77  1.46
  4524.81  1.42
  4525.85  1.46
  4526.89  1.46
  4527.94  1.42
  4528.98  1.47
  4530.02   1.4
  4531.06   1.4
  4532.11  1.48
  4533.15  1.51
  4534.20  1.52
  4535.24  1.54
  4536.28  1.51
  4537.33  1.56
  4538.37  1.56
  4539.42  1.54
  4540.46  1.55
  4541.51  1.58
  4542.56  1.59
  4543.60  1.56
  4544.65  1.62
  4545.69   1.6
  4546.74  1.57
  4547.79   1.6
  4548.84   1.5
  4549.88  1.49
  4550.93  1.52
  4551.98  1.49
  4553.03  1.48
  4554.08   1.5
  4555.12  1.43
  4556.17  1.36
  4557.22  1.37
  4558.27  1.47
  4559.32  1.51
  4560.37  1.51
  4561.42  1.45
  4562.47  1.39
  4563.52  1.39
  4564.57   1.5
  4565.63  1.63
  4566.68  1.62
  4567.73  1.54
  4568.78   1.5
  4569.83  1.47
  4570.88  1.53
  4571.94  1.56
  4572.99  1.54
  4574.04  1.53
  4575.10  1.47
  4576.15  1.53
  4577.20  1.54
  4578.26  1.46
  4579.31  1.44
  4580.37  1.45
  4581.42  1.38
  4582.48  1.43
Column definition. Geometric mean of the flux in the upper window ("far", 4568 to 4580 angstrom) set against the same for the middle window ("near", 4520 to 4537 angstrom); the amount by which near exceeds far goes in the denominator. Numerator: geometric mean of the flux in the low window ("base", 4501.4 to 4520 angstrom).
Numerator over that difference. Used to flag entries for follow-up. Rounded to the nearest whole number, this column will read -34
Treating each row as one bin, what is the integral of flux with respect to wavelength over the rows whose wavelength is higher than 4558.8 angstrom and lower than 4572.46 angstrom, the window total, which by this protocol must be 20.6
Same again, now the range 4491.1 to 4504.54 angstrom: 20.4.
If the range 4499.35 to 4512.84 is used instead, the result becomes 19.8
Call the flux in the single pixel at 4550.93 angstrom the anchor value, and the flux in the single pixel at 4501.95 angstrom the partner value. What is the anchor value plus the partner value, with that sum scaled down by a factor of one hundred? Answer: 0.0283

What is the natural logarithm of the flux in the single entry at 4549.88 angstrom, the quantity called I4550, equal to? 0.40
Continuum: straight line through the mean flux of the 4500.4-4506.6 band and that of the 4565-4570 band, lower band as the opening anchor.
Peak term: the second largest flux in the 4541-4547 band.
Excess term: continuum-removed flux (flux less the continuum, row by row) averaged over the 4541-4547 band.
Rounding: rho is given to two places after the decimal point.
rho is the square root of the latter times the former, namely 0.35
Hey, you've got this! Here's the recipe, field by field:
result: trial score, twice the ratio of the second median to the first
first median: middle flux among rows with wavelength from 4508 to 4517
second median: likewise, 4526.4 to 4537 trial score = 1.90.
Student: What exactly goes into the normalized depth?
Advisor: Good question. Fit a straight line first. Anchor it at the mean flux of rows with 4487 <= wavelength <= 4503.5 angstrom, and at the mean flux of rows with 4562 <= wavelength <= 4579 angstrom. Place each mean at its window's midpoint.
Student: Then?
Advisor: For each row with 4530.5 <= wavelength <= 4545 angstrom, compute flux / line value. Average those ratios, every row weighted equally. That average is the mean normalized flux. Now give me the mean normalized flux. 1.02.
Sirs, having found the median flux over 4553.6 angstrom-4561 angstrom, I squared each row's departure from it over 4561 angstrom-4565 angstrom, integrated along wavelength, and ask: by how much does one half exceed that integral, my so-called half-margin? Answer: 0.485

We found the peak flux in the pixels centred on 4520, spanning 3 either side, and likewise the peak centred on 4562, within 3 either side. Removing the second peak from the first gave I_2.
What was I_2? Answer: 0.030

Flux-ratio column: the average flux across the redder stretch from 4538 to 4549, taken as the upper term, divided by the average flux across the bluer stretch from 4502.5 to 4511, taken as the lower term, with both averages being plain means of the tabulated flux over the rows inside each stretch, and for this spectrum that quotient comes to 1.06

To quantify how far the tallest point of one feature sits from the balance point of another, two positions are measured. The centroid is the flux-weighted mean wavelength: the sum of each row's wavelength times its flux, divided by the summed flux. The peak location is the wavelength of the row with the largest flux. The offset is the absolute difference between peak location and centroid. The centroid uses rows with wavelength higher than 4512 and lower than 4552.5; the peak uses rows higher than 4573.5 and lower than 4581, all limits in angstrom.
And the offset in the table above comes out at 44.9 angstrom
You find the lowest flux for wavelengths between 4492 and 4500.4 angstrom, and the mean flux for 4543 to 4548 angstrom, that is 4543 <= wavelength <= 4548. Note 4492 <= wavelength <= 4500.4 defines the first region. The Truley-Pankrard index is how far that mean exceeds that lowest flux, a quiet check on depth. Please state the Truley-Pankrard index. 0.130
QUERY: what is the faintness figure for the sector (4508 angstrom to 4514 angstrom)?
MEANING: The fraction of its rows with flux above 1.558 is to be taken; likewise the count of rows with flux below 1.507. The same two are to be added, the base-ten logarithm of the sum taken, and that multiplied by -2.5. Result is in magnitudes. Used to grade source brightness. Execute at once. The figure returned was -0.99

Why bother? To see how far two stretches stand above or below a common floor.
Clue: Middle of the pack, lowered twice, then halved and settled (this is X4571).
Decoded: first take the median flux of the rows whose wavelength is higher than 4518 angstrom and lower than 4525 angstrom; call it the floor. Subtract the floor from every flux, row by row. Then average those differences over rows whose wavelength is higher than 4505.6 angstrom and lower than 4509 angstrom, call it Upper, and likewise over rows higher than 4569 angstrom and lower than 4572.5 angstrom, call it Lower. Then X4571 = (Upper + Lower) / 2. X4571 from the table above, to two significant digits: 0.033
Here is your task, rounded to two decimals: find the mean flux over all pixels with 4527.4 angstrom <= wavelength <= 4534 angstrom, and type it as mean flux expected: 1.45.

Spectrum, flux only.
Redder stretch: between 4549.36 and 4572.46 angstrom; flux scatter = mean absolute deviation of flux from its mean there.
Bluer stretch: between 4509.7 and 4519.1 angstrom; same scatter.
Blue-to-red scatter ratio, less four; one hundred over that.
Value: -34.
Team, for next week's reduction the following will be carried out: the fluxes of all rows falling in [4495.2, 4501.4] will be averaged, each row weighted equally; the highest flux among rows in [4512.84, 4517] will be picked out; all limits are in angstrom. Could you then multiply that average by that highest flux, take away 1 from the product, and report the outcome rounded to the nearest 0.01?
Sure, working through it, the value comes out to 1.48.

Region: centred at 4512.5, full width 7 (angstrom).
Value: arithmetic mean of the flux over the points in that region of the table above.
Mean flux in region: 1.55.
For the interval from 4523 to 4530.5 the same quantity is 1.44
